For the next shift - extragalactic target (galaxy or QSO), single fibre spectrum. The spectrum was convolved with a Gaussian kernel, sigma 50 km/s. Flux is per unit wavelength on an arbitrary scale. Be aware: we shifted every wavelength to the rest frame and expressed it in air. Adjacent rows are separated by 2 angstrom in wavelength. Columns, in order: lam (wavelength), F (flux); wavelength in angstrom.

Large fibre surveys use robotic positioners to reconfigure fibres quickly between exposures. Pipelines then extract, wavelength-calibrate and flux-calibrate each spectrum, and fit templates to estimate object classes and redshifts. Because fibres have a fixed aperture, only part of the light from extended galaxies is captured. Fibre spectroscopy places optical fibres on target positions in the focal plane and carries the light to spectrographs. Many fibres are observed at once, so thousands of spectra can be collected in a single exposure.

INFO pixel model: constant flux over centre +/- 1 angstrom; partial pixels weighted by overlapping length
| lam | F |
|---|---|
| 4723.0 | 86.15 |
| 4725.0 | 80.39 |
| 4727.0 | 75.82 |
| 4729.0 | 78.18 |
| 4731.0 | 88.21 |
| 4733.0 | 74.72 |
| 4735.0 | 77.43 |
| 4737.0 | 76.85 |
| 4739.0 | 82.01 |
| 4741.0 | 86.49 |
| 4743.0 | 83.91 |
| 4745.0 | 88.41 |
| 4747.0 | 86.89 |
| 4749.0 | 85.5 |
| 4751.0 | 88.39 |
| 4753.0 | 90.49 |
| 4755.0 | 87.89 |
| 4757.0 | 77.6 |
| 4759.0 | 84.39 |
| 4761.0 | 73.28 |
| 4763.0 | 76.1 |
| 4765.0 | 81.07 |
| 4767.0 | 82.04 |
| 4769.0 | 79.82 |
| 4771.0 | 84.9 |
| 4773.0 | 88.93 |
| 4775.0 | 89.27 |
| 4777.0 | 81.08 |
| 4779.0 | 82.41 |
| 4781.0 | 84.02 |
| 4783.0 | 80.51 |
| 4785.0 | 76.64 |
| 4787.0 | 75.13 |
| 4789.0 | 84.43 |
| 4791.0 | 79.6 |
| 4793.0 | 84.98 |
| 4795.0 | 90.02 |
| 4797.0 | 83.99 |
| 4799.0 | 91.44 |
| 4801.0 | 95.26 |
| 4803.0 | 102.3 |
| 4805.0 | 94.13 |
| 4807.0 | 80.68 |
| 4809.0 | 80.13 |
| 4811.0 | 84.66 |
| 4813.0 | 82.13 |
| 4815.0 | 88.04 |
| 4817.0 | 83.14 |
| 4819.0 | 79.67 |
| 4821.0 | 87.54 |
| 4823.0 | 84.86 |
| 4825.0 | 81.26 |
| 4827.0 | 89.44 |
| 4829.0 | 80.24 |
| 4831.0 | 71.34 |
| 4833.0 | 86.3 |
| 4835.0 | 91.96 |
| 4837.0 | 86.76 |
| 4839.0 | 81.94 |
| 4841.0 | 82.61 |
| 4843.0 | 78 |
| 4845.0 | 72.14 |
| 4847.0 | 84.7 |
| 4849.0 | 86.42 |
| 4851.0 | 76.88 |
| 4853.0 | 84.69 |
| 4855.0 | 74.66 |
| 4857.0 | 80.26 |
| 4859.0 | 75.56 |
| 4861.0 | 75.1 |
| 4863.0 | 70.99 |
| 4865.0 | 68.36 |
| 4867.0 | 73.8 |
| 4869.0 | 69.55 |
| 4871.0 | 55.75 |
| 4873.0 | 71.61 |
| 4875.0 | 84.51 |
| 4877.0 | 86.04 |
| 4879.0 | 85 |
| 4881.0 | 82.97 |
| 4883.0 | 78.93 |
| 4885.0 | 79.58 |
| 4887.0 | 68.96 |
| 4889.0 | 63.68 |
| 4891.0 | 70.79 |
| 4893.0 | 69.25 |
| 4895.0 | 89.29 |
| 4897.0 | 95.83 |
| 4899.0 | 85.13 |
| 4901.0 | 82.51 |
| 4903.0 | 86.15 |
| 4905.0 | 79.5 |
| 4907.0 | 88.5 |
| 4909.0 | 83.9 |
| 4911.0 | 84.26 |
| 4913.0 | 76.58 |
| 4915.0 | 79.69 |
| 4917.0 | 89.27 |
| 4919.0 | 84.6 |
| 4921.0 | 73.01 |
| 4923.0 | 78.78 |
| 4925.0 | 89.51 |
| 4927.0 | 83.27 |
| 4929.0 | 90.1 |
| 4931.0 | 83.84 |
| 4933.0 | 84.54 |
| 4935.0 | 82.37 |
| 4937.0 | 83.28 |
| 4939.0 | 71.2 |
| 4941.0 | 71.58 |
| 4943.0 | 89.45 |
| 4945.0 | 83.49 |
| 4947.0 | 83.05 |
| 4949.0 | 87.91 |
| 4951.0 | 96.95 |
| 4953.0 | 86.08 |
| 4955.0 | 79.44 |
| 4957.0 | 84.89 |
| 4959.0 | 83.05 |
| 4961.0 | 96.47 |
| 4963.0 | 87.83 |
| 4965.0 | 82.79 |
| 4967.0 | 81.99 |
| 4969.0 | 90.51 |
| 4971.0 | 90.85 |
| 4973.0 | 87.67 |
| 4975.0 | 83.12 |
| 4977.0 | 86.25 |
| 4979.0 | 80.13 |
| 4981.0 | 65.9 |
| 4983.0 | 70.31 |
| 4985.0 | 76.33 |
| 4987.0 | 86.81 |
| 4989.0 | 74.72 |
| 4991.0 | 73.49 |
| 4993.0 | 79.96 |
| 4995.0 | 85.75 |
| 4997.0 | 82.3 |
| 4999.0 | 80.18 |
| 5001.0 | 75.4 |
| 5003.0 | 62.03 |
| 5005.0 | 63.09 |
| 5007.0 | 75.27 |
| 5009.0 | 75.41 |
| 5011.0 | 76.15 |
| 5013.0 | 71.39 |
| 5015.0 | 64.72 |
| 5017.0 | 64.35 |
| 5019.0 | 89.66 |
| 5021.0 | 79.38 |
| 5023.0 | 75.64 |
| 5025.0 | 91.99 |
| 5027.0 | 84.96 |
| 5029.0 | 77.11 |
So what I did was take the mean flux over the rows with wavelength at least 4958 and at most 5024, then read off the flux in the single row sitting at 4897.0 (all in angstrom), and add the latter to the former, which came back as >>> 175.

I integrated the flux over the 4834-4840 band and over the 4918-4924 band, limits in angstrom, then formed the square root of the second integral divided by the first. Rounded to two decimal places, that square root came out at 0.95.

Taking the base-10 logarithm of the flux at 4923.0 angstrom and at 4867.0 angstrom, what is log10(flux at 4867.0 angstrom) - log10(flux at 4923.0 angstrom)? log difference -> -0.03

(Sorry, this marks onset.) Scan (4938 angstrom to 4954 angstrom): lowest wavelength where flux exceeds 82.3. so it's 4943.0 angstrom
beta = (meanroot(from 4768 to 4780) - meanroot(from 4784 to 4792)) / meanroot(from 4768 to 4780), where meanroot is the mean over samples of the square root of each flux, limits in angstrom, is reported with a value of 0.03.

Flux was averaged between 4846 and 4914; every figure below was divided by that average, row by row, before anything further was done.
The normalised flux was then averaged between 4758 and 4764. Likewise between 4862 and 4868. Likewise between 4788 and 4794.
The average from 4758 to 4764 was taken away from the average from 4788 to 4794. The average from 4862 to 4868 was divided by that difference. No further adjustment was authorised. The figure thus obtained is 14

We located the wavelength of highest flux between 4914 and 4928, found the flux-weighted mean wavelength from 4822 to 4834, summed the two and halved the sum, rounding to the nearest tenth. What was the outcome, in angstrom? 4876.5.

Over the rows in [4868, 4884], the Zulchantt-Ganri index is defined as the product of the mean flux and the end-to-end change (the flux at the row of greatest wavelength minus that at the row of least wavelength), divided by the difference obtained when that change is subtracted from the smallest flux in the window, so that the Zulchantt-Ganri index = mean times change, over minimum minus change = 16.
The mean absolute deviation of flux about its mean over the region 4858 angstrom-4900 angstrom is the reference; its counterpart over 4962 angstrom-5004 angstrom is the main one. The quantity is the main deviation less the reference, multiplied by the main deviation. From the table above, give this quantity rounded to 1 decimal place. -10.2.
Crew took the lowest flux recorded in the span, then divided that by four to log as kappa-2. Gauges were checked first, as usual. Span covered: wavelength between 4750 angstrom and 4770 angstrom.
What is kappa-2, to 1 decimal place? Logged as 18.3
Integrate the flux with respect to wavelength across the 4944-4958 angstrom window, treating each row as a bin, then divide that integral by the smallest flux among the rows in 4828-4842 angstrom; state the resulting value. 16.9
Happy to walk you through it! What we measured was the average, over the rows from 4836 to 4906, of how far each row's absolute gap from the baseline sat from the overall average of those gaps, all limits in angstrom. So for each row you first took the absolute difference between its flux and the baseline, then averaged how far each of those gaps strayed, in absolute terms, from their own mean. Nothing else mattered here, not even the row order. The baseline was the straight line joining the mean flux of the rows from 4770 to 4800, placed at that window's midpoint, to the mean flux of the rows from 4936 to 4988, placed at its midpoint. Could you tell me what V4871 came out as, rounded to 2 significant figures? 5.3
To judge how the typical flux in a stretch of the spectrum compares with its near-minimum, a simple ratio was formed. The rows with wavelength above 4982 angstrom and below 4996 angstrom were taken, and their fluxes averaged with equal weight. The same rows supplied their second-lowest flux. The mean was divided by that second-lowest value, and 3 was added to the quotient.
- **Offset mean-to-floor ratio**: 4.06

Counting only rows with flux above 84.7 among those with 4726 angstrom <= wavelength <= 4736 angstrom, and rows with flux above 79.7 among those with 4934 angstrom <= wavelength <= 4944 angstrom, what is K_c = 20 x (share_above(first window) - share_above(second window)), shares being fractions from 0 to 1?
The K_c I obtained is -8.0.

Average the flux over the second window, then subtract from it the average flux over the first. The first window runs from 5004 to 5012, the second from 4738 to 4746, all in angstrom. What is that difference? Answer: 13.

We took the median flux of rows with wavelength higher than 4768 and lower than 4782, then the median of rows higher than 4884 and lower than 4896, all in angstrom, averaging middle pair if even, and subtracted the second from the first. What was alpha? 14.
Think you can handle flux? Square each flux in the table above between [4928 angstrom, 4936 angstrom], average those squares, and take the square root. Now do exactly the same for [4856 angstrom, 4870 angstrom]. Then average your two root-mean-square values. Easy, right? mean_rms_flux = 79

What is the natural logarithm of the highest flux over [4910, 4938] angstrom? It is 4.50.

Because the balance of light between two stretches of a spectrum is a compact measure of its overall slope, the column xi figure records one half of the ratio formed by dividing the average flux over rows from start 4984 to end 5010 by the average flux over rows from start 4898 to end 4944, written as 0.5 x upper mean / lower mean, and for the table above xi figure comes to 0.46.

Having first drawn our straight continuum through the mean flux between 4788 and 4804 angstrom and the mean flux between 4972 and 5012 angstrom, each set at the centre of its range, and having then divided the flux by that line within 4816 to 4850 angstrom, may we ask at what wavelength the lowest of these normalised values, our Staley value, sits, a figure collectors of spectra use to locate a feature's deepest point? 4831.0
